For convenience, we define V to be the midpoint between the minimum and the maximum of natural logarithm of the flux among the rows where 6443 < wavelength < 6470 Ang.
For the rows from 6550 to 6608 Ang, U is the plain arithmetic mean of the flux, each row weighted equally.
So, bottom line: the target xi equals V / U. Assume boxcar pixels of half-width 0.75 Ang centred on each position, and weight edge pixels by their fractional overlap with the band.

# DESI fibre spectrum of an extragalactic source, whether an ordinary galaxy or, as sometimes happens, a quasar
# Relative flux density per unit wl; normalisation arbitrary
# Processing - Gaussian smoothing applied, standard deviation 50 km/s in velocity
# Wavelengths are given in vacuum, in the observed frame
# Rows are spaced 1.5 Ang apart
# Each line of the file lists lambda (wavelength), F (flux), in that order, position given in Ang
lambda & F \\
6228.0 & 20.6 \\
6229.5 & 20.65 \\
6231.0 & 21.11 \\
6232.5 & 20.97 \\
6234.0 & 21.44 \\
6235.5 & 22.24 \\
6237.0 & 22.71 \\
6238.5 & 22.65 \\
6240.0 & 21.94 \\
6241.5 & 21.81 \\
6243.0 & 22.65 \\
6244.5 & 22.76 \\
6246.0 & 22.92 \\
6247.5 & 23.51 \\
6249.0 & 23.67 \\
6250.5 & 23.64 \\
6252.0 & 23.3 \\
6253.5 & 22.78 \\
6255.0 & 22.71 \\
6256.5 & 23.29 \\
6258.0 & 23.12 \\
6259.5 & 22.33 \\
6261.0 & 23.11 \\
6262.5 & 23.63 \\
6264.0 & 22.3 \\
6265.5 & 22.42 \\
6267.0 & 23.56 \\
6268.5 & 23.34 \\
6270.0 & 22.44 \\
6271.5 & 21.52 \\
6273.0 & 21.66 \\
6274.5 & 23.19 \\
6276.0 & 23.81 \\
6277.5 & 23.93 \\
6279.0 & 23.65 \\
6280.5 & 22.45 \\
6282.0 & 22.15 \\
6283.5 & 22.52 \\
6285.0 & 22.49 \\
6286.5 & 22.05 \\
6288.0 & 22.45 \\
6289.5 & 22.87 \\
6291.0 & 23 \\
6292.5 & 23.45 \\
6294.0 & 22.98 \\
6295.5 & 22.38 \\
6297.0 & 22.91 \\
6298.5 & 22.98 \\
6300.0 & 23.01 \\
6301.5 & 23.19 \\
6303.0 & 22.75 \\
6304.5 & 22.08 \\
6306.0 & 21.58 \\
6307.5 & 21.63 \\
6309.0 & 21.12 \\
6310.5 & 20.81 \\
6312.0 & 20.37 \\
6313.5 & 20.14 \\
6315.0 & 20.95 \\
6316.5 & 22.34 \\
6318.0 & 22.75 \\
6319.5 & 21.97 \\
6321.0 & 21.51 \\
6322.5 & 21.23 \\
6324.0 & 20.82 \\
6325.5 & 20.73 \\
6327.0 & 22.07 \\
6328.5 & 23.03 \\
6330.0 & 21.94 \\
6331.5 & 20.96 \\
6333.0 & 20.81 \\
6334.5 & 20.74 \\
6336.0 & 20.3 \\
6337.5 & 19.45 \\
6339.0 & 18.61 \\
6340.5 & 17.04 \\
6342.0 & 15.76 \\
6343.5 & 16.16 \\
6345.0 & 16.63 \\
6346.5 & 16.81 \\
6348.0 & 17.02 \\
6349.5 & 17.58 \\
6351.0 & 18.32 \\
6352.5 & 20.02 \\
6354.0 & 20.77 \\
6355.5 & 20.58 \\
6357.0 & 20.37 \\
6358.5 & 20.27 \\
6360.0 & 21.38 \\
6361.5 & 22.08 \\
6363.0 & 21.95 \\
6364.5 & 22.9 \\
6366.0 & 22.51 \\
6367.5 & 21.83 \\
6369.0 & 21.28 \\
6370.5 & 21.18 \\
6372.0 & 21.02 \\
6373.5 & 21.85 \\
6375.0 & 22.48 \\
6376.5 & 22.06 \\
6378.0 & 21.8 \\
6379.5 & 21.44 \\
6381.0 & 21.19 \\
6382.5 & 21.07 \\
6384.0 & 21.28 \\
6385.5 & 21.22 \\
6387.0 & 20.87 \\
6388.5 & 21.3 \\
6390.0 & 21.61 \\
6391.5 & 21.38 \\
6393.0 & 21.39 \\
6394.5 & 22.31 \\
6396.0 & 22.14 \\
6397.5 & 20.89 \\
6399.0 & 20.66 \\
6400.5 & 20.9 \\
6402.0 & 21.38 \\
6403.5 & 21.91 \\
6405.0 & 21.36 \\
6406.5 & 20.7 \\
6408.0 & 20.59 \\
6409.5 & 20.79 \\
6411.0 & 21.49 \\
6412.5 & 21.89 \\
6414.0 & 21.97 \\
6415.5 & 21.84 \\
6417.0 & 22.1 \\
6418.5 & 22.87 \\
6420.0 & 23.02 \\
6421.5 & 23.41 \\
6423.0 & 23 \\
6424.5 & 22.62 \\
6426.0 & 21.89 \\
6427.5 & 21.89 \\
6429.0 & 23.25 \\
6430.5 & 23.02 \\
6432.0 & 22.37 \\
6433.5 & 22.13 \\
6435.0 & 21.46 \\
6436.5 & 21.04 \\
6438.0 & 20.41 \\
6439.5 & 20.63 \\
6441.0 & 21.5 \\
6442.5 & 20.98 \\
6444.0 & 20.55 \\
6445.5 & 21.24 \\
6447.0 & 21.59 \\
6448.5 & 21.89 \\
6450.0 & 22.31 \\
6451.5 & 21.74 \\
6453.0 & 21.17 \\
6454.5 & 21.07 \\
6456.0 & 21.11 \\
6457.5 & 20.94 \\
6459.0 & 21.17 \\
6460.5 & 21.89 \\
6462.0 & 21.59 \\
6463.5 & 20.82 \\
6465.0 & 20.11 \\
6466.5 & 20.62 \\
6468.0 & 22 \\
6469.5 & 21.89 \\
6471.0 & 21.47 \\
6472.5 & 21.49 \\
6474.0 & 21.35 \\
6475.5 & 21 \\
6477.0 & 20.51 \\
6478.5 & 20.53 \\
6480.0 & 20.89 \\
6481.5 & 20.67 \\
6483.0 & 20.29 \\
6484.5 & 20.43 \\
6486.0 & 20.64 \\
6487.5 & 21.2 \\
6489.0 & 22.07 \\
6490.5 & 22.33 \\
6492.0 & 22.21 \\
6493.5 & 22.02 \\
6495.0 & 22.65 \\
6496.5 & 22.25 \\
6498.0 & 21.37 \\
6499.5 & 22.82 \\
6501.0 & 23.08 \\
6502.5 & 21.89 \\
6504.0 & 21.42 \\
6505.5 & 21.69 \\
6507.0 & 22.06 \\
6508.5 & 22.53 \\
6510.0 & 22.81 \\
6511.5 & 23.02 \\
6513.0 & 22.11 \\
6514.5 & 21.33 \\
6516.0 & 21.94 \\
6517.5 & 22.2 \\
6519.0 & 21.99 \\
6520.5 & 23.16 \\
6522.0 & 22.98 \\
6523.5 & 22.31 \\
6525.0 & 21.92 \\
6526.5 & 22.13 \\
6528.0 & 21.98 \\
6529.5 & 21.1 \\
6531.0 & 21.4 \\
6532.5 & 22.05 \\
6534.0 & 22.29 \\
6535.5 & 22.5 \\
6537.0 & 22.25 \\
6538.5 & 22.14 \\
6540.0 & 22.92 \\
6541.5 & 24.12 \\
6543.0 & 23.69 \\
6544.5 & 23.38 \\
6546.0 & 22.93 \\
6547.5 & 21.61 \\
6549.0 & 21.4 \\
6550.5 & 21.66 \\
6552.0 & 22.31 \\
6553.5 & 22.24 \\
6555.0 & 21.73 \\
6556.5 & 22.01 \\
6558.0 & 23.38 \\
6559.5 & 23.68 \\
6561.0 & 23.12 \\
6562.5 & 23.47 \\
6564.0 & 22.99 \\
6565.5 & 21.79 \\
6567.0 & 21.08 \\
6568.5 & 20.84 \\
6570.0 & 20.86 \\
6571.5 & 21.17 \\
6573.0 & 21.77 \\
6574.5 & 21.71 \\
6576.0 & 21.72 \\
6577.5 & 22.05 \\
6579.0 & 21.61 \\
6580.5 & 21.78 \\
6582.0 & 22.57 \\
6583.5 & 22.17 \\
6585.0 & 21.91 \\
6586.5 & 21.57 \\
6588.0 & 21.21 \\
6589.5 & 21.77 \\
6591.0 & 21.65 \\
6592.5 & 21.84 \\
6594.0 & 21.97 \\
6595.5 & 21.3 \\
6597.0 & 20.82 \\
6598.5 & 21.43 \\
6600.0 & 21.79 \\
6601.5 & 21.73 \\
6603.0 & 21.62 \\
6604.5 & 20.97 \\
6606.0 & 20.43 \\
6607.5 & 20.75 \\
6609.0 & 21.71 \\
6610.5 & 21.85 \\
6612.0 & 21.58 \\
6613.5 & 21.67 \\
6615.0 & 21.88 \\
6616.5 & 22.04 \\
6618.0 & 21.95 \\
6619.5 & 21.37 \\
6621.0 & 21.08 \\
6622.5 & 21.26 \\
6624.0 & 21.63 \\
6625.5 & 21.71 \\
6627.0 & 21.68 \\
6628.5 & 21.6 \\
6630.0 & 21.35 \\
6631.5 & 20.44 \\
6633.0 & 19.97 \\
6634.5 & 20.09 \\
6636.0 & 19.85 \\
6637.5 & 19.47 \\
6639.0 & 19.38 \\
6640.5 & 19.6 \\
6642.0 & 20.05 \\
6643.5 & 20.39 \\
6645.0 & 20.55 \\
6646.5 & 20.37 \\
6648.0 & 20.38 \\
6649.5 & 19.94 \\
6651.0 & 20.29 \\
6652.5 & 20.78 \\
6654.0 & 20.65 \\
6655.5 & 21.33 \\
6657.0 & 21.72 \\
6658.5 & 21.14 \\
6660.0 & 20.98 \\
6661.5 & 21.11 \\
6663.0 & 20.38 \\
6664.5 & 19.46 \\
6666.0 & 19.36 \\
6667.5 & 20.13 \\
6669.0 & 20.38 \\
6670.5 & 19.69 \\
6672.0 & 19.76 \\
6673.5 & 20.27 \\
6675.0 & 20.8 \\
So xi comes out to 0.140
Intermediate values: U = 21.8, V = 3.05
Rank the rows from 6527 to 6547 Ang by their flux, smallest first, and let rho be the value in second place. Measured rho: 21.4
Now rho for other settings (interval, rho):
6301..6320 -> 20.37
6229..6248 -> 20.97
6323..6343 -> 17.04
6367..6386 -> 21.07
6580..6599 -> 21.21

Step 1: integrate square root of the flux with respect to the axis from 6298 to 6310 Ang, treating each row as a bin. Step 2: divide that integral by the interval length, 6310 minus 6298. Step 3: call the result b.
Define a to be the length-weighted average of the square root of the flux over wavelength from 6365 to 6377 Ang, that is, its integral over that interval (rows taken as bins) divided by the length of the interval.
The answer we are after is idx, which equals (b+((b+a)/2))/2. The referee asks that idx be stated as 4.70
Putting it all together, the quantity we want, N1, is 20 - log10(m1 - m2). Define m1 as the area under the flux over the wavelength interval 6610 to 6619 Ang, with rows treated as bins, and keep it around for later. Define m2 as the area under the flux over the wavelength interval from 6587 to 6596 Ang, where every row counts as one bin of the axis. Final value 19.8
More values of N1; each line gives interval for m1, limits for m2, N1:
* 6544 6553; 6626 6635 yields 18.9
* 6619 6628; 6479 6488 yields 19.1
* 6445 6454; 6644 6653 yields 18.9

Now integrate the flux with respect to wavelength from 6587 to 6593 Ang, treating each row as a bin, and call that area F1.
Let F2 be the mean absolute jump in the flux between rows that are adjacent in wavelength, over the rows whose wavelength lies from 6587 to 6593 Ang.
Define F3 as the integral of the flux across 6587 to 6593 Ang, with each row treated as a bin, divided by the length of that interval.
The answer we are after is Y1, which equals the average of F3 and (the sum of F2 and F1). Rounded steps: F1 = 130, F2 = 0.29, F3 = 21.6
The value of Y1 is 75.8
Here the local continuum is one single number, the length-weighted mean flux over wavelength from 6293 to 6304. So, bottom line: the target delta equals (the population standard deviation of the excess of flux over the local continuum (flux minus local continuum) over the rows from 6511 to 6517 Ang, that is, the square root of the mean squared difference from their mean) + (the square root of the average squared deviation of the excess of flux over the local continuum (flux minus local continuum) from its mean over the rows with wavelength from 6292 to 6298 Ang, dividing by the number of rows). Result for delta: 0.98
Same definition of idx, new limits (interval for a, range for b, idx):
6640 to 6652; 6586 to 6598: 4.60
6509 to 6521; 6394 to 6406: 4.65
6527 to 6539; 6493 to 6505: 4.70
